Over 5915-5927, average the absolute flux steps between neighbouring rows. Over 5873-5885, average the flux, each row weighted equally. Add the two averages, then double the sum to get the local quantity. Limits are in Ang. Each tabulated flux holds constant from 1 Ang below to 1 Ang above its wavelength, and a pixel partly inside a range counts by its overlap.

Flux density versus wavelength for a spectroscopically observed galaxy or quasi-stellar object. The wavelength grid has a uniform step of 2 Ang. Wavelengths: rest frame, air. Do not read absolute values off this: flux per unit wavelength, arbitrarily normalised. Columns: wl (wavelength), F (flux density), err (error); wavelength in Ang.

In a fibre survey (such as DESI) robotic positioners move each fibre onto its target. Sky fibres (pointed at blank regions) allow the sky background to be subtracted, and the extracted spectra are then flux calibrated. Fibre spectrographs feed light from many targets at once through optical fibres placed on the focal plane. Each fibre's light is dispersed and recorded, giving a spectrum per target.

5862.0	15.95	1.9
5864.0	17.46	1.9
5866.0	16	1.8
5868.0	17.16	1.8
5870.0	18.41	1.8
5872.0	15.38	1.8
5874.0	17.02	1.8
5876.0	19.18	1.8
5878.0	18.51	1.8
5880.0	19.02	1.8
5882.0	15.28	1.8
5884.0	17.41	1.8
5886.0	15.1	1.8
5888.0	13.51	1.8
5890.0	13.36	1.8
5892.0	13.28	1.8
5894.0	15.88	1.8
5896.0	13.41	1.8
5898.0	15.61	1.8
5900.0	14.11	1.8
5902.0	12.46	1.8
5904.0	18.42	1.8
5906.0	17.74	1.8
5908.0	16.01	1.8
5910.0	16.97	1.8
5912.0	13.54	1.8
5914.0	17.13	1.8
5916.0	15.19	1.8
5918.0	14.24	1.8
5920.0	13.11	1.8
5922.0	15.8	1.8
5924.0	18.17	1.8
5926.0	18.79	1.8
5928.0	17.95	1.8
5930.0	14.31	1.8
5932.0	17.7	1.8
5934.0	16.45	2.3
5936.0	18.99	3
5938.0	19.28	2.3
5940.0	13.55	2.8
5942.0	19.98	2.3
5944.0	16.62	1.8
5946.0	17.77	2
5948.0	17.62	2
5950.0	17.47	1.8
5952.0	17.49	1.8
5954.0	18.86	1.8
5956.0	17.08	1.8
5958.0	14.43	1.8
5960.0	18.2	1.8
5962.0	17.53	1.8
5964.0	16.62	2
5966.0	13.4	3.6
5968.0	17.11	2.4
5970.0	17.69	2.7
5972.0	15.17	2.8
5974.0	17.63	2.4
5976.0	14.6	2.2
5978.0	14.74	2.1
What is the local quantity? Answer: 38.6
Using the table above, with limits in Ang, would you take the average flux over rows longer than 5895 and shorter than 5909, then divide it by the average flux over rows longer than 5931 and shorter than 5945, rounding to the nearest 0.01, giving 0.88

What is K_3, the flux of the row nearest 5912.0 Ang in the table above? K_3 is 13.54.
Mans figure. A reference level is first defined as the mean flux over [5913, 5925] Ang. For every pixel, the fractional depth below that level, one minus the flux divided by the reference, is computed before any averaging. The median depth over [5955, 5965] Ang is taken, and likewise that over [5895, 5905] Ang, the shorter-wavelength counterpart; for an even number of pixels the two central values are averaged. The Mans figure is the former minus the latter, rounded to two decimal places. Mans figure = -0.19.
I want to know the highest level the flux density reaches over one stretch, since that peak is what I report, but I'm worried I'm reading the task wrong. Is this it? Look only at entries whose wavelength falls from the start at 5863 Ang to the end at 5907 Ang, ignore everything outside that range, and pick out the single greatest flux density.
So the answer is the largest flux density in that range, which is 19.18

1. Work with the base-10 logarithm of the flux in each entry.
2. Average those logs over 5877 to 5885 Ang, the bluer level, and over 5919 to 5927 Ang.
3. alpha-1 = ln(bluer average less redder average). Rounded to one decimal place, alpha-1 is -3.5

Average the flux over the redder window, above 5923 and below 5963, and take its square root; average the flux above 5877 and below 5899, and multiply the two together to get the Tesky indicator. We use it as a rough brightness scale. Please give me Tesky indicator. 64.6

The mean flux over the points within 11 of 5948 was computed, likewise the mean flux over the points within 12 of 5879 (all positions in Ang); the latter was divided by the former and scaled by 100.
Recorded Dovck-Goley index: 96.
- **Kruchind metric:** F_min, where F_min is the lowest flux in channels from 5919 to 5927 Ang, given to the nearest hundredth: 13.11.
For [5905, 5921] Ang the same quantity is 13.11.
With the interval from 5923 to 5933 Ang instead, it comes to 14.31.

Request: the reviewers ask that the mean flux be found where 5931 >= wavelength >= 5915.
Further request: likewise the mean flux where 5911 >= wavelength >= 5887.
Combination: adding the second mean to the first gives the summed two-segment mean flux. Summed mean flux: 31.0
